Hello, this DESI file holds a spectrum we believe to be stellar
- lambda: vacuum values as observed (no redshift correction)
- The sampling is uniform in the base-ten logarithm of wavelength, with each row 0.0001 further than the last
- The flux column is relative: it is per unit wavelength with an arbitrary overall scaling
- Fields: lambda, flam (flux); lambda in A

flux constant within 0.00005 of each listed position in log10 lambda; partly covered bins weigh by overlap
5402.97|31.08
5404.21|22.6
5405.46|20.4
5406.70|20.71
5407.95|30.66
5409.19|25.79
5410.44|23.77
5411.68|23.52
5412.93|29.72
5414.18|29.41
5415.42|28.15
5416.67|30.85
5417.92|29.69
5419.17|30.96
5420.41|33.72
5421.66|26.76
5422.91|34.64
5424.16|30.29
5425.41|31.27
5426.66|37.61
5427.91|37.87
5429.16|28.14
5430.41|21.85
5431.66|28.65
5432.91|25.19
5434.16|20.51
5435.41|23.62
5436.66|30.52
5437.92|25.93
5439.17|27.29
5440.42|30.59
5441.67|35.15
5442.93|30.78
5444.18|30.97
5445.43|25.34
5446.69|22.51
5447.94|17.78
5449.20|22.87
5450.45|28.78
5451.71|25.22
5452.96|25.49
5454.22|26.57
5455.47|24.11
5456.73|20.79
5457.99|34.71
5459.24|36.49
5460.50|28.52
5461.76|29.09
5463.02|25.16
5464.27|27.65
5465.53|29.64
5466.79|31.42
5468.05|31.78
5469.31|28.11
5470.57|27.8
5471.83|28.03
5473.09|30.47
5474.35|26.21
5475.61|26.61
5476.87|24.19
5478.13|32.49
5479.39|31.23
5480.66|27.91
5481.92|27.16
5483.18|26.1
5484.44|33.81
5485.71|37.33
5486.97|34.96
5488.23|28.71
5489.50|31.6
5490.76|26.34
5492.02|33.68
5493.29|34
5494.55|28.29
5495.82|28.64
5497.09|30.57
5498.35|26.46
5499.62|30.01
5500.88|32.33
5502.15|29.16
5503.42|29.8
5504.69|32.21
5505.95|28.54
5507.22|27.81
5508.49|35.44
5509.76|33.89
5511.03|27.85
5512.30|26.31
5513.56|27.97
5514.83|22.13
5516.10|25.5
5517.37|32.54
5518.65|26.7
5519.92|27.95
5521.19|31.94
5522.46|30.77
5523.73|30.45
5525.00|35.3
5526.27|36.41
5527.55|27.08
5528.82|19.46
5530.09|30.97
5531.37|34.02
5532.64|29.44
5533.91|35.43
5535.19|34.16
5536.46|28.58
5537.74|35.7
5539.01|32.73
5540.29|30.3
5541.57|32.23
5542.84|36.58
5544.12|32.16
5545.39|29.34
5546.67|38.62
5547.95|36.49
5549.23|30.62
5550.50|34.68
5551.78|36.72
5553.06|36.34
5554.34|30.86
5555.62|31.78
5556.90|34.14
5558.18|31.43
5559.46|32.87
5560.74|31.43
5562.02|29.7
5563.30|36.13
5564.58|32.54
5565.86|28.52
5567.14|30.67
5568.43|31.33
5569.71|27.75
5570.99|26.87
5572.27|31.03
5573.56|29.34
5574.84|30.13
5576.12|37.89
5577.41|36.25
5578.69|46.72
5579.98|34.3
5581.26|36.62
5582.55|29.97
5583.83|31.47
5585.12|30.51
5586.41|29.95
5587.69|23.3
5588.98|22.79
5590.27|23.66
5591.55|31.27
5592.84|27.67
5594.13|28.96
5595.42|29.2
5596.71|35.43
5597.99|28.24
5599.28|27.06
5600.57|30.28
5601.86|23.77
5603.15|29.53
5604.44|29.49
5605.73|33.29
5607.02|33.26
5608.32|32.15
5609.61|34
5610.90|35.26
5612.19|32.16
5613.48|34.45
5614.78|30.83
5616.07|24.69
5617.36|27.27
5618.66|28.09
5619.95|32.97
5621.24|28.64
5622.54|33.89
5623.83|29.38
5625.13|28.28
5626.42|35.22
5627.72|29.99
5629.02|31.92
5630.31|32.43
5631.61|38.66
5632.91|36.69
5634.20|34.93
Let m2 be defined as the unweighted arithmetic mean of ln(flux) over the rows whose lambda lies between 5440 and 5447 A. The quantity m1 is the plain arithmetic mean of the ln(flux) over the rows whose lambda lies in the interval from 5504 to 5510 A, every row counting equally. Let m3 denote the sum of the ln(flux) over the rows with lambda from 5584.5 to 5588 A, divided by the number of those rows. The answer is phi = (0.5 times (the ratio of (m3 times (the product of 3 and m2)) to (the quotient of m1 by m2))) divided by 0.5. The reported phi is 33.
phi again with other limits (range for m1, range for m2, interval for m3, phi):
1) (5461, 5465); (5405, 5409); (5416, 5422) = 31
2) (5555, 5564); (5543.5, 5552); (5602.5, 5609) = 37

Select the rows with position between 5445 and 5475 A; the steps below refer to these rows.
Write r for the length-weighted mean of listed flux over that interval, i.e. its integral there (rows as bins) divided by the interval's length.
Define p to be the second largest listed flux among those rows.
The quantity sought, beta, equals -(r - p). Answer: 7.4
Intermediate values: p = 34.71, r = 27.3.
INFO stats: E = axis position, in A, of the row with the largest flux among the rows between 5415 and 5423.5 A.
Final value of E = 5422.91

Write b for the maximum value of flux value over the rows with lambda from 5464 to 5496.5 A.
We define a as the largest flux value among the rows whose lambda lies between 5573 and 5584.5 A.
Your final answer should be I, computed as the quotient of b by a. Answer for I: 0.80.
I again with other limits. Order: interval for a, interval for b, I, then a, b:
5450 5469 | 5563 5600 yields 1.28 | 36.49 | 46.72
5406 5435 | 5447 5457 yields 0.76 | 37.87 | 28.78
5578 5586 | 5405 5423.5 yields 0.74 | 46.72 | 34.64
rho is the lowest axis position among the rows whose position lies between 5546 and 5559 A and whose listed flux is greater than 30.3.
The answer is 5546.67 A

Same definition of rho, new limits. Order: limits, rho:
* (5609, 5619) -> 5609.61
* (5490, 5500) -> 5492.02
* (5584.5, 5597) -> 5585.12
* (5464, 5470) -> 5466.79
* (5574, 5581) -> 5576.12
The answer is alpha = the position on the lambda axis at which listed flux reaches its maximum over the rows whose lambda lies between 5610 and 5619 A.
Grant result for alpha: 5610.90 A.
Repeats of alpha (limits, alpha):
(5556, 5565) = 5563.30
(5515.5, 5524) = 5517.37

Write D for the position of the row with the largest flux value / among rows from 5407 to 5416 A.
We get 5407.95 A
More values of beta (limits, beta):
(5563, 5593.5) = 6.8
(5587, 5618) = 5.7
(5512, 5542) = 5.5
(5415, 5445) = 8.0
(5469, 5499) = 5.3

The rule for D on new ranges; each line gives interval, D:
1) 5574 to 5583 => 5578.69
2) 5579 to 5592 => 5581.26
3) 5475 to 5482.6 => 5478.13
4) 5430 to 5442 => 5441.67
